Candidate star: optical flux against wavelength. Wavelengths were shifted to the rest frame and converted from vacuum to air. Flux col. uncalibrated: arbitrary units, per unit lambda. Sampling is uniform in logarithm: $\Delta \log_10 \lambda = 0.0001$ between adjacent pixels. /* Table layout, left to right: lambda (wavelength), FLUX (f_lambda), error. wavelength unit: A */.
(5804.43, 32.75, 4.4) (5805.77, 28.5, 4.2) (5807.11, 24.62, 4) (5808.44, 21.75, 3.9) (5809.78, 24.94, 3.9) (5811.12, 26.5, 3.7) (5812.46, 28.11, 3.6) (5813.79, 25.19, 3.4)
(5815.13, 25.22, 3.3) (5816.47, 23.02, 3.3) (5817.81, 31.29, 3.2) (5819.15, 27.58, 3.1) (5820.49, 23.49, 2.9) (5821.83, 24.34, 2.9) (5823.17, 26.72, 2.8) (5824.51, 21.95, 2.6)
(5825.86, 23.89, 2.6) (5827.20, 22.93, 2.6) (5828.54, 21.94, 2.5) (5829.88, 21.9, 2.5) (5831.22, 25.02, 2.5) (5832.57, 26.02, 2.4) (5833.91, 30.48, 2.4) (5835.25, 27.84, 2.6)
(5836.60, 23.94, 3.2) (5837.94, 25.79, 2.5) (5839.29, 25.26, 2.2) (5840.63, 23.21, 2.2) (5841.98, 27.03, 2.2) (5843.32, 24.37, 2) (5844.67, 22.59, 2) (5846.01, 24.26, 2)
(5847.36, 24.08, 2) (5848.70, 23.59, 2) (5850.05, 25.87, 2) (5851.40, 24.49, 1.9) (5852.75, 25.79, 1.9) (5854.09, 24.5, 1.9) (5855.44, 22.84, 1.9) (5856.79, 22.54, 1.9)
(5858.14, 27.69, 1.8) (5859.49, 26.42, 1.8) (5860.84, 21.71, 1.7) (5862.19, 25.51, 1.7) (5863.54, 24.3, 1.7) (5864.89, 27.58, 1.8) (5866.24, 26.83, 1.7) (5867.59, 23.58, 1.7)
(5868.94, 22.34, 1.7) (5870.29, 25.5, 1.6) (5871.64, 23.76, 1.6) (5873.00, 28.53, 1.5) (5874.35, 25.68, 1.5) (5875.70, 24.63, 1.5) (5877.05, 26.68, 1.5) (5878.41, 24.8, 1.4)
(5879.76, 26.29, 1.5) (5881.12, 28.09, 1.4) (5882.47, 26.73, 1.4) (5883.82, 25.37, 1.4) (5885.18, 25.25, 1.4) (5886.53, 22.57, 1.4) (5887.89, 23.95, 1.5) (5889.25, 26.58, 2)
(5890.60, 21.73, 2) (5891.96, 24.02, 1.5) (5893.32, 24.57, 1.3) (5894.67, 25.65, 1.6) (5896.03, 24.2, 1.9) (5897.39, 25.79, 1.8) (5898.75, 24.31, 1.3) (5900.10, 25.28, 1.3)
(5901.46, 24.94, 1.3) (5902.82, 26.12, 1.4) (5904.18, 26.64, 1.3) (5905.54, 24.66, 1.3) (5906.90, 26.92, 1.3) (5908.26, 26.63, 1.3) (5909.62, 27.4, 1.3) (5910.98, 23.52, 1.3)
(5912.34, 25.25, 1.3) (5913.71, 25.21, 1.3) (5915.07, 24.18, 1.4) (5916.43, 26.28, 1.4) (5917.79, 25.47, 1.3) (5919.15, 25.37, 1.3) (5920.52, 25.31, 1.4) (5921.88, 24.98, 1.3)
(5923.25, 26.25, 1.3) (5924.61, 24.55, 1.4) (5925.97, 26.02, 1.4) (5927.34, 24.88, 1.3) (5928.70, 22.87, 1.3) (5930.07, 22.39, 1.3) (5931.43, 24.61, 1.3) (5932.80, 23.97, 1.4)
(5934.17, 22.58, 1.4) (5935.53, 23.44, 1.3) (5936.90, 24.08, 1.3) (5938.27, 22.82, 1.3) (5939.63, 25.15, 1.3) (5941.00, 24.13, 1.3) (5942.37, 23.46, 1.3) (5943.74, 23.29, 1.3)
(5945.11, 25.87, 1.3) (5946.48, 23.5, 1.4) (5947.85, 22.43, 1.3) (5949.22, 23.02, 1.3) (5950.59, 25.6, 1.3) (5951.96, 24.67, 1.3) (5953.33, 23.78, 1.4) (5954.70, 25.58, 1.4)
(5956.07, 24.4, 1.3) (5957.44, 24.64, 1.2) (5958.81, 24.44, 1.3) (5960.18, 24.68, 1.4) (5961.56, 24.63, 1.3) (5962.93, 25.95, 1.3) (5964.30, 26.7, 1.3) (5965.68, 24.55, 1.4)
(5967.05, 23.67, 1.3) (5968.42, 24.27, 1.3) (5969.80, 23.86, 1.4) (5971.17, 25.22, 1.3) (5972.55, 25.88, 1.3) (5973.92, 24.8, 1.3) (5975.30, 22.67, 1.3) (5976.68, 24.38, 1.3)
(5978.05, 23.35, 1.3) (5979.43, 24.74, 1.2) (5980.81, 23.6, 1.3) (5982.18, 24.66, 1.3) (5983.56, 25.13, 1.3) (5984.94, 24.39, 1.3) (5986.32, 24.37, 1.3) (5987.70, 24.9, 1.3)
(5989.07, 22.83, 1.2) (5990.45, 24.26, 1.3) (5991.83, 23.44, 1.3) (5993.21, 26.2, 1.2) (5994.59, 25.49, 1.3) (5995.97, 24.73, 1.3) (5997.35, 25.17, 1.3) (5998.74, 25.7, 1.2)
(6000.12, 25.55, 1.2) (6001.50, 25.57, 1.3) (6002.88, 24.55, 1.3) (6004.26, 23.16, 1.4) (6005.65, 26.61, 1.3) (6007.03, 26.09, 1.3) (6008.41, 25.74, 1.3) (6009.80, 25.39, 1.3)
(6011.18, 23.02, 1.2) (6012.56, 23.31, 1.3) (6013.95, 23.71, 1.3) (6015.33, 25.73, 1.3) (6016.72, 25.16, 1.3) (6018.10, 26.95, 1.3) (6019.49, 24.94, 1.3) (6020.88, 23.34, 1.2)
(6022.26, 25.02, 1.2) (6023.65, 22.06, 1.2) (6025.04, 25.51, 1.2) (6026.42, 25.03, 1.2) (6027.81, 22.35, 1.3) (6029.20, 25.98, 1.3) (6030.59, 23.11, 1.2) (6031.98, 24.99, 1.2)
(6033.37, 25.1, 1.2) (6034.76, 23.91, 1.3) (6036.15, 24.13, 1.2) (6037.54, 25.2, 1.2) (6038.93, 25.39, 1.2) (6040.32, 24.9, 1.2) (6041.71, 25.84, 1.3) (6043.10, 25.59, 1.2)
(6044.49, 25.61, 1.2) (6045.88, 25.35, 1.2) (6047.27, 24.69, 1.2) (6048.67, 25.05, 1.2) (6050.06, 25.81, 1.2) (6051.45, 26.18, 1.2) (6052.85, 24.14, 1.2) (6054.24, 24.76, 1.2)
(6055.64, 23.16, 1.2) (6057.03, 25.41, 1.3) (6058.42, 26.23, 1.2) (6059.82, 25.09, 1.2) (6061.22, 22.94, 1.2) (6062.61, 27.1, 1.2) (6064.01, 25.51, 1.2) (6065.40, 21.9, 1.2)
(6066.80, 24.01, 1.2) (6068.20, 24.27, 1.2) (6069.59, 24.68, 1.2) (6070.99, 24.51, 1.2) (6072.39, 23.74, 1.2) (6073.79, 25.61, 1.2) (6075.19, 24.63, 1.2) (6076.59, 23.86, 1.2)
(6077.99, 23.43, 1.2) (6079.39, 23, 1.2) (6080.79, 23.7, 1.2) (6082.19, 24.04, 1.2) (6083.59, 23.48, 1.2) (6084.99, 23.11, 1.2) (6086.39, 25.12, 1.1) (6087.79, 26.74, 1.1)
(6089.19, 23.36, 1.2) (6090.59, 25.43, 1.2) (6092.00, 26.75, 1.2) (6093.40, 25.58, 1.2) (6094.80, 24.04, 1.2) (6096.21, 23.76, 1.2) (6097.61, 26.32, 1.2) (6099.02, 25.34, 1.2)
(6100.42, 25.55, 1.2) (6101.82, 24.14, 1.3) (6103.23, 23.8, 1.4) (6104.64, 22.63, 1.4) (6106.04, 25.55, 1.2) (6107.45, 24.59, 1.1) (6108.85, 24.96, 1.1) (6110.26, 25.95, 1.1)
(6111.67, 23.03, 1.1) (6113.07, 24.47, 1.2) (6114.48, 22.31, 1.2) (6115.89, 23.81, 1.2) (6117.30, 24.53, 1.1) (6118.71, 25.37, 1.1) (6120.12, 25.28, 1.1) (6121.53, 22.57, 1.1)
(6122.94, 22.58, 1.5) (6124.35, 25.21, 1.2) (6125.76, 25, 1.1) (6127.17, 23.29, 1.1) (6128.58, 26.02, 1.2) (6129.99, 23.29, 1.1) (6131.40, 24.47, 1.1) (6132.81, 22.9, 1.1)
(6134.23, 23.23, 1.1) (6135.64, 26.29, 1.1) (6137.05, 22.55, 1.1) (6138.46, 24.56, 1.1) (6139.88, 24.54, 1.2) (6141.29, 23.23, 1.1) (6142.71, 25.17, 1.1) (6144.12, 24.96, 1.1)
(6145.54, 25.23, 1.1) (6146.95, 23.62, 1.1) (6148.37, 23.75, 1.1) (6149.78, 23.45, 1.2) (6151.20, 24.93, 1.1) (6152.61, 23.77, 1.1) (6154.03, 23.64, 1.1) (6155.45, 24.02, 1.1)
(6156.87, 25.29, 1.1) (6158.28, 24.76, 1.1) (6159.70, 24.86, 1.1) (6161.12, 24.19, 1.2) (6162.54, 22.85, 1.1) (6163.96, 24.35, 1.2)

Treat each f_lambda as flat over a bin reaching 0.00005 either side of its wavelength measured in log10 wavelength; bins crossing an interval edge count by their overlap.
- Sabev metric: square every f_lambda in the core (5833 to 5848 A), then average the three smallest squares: 541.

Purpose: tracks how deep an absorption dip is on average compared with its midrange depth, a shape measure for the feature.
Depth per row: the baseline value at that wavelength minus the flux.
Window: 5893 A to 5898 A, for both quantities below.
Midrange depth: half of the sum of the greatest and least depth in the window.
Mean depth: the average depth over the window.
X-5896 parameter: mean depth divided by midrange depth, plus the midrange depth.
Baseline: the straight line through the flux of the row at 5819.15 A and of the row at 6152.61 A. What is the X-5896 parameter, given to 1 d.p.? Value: 2.7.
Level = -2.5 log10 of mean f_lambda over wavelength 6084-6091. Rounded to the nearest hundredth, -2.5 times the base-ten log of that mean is -3.48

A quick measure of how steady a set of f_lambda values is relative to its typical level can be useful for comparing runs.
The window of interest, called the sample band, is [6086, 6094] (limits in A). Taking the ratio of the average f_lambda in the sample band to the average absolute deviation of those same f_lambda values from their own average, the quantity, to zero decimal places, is 30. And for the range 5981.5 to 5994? 36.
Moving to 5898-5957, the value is 24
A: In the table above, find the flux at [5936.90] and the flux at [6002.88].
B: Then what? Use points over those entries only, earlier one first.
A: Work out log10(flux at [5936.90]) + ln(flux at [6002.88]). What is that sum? 4.58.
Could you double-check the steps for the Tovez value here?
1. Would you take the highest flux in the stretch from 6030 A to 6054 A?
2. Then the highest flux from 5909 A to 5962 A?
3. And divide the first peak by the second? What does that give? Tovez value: 0.96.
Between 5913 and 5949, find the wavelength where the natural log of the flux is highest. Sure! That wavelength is 5916.43 A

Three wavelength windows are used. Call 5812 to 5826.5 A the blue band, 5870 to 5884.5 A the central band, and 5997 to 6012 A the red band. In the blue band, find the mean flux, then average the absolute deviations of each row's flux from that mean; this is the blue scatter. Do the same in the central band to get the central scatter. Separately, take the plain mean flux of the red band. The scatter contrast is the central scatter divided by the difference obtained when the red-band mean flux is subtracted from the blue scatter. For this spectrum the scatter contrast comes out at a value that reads -0.050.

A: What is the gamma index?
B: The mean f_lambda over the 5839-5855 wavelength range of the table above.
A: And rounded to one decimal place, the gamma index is 24.6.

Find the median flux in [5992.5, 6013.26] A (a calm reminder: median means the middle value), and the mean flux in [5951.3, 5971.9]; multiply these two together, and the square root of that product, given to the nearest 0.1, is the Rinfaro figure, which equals 25.1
